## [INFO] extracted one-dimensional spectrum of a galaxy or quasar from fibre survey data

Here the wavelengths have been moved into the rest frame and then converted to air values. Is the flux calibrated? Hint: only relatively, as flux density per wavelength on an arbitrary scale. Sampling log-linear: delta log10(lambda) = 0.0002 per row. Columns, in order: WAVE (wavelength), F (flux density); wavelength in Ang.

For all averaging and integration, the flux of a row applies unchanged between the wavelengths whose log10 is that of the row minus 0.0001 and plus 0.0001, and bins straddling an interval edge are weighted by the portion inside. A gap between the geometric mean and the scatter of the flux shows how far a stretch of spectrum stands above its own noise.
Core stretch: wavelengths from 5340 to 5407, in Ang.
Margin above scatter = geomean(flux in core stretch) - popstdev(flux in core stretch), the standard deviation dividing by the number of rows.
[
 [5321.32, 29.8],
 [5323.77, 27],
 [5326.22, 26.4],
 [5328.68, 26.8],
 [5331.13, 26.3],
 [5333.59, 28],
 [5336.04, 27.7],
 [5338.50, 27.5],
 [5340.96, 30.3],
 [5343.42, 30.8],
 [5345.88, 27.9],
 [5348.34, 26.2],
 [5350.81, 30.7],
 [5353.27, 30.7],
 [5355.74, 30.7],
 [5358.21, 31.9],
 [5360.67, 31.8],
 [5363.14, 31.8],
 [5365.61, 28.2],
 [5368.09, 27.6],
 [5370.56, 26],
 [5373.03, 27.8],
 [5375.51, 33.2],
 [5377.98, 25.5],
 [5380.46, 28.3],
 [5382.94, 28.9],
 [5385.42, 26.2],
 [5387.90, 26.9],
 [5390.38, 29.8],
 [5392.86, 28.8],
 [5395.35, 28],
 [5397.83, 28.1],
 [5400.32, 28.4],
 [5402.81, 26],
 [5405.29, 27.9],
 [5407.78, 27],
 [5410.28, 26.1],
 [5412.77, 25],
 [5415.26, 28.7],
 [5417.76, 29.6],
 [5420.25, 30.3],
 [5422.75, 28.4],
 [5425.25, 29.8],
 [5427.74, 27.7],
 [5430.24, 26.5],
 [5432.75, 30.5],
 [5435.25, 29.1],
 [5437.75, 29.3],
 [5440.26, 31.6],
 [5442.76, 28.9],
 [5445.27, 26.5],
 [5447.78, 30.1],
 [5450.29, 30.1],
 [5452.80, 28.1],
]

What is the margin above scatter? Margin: 26.70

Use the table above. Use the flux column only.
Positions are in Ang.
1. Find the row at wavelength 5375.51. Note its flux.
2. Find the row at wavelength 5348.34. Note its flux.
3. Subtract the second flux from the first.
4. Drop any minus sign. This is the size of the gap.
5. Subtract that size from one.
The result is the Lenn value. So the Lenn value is -6.0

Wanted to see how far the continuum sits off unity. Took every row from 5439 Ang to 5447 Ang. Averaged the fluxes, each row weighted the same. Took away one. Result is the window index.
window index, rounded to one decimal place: 28.0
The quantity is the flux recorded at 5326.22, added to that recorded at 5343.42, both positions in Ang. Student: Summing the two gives 57.2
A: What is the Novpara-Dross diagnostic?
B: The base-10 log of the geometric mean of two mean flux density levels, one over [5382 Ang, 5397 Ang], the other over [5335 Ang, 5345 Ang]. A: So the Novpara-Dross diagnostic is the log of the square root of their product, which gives 1.456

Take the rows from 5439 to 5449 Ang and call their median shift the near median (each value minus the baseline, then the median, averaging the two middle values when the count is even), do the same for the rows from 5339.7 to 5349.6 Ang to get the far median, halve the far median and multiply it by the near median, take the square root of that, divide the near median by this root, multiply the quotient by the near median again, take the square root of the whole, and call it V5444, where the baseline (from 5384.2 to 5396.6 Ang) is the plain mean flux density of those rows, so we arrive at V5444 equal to 1.6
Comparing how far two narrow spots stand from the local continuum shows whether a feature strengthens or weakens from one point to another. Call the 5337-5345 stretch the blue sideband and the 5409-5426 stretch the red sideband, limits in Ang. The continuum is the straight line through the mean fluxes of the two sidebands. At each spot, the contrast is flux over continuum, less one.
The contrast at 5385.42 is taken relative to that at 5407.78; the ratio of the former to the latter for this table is 1.8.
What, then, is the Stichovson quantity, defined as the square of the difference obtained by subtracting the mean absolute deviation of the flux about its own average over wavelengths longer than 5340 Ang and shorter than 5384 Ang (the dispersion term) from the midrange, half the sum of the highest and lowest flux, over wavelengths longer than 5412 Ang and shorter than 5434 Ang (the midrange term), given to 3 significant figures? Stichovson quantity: 664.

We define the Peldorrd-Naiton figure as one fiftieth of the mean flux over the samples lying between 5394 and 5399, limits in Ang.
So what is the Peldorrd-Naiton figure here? 0.561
